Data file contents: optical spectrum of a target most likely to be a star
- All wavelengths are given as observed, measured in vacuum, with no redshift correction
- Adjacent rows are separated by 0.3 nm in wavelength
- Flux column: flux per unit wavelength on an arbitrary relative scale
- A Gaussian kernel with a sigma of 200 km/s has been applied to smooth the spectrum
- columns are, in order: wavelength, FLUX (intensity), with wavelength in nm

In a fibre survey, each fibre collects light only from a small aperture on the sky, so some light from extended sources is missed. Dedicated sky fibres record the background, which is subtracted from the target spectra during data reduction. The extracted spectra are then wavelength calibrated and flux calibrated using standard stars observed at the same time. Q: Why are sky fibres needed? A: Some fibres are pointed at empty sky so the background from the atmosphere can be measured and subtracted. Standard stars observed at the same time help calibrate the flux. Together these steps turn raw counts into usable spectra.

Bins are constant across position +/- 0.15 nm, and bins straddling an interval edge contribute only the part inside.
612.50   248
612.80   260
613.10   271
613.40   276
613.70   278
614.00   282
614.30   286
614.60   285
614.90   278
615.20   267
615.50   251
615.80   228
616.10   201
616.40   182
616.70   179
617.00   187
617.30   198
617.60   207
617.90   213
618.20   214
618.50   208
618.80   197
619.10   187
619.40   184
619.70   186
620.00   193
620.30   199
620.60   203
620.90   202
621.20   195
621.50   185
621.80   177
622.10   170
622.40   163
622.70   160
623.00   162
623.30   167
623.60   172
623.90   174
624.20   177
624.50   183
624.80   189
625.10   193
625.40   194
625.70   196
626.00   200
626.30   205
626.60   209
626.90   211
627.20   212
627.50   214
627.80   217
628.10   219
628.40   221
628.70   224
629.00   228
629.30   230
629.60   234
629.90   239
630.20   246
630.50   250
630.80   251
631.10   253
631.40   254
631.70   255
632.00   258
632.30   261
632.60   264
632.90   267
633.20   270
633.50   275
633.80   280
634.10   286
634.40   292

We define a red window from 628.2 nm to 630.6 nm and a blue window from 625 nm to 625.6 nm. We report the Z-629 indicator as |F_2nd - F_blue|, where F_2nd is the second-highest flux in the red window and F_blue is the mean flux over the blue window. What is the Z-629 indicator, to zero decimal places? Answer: 52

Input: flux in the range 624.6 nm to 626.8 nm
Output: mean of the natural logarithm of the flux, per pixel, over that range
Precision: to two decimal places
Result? 5.29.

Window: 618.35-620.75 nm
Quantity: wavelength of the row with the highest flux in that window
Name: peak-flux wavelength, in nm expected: 618.50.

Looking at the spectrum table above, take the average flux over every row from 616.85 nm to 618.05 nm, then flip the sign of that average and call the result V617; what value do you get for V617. -201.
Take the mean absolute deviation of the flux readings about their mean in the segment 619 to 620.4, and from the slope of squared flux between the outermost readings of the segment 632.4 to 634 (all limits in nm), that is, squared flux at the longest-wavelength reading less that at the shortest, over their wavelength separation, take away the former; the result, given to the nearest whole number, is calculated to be 7248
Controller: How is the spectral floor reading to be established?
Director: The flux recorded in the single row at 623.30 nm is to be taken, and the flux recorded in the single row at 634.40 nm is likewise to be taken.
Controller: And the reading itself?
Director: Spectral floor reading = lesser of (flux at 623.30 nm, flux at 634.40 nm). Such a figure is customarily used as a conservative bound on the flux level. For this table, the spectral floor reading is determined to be 167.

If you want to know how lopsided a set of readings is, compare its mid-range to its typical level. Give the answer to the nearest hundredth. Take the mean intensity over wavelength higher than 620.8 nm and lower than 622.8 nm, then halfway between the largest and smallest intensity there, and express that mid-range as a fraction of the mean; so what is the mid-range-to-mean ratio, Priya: 1.01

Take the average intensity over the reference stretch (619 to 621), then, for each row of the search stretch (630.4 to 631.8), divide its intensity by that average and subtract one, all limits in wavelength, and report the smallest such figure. 0.29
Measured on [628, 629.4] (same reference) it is 0.13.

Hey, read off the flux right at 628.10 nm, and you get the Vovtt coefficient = 219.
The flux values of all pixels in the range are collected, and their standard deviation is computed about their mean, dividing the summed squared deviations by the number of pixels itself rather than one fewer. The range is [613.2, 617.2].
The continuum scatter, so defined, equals 41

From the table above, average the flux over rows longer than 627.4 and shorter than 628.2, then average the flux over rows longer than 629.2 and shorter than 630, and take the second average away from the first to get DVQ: -18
